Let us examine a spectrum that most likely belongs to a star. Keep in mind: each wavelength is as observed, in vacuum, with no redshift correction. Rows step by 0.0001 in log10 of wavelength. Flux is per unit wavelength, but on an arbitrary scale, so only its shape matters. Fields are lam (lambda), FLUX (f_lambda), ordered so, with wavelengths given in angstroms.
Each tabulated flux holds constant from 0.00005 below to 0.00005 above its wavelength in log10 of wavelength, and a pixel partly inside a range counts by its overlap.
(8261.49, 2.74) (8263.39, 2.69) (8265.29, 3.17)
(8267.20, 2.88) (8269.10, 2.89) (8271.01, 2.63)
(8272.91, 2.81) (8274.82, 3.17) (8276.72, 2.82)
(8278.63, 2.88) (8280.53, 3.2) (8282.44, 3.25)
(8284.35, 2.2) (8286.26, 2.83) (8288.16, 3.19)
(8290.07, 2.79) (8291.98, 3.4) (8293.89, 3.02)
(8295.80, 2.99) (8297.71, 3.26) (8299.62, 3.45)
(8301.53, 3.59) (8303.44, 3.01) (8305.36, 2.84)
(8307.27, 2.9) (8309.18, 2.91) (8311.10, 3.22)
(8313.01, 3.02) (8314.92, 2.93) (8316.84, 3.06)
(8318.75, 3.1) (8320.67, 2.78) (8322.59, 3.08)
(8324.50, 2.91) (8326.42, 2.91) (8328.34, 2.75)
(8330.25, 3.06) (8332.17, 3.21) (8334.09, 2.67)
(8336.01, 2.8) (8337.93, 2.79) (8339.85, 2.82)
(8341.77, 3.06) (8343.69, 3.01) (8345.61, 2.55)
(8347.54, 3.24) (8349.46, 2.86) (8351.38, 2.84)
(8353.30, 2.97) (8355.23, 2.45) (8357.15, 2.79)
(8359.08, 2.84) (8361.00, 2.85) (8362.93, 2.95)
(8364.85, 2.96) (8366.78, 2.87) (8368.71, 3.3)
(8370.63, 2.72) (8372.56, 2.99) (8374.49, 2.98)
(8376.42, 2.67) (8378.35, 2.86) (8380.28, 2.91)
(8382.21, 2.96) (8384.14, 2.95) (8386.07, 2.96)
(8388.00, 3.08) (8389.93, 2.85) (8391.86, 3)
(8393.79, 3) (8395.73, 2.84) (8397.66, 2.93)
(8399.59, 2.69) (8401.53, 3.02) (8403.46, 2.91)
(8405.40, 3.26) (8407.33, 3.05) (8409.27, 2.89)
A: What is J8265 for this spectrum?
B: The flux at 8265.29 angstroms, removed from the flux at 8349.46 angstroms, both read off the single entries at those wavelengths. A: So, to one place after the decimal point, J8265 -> -0.3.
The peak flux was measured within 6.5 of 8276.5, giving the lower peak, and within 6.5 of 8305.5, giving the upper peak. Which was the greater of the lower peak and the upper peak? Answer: 3.59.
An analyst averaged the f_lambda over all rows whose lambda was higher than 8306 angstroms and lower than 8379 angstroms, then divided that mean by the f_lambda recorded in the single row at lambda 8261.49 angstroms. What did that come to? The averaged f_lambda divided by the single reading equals 1.06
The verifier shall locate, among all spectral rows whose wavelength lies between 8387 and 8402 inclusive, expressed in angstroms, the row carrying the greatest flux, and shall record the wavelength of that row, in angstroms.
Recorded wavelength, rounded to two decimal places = 8388.00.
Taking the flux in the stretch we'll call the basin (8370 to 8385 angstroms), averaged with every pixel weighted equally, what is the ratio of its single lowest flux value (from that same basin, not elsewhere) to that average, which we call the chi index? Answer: 0.927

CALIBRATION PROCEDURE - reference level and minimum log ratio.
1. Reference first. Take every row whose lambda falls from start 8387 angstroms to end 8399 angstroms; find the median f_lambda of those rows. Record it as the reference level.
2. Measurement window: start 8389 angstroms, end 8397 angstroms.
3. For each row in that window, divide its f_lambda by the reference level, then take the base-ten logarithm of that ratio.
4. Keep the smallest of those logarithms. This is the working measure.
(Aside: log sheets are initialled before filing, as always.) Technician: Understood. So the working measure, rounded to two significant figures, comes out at -0.019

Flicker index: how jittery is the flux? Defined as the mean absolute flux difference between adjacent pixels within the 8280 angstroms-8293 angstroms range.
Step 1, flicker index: 0.52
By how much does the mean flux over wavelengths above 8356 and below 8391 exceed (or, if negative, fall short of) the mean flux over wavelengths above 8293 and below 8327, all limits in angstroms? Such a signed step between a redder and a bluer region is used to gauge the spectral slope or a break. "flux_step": -0.14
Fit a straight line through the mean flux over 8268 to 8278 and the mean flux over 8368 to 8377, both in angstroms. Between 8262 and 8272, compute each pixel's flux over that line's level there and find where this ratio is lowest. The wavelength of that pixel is 8271.01 angstroms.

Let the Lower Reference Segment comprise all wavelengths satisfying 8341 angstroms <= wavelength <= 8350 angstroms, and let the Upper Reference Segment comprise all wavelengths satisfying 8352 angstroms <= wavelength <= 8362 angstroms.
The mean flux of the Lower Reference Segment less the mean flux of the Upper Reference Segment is 0.16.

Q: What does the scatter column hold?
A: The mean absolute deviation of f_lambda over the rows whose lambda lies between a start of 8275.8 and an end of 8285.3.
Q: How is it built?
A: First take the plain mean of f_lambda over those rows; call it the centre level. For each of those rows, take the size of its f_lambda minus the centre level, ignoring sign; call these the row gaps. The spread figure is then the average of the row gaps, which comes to 0.288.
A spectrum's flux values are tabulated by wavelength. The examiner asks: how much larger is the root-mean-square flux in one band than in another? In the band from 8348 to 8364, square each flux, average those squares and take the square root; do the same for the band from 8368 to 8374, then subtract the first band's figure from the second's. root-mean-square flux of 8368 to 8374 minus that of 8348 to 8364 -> 0.19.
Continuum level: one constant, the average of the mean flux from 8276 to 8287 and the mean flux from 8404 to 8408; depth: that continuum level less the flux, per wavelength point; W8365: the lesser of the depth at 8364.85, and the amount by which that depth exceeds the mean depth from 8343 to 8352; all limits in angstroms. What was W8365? -0.06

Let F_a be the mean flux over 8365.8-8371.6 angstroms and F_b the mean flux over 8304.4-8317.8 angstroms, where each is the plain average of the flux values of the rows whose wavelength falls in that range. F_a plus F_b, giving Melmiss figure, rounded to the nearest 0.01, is 5.95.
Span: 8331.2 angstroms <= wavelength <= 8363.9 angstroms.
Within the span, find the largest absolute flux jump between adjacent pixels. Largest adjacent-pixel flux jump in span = 0.69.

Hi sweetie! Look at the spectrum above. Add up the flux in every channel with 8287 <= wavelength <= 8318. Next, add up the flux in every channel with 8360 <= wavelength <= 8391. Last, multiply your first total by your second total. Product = 2323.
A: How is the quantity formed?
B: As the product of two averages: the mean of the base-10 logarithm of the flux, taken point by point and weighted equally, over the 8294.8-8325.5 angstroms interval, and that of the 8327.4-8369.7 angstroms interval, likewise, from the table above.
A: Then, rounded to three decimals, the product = 0.223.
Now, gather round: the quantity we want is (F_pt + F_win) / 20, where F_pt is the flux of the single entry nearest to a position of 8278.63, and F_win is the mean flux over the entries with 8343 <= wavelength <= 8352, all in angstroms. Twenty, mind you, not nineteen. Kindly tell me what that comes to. 0.289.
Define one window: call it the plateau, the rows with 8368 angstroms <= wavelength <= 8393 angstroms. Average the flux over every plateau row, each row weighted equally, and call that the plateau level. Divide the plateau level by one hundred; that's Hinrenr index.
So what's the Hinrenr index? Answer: 0.0294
